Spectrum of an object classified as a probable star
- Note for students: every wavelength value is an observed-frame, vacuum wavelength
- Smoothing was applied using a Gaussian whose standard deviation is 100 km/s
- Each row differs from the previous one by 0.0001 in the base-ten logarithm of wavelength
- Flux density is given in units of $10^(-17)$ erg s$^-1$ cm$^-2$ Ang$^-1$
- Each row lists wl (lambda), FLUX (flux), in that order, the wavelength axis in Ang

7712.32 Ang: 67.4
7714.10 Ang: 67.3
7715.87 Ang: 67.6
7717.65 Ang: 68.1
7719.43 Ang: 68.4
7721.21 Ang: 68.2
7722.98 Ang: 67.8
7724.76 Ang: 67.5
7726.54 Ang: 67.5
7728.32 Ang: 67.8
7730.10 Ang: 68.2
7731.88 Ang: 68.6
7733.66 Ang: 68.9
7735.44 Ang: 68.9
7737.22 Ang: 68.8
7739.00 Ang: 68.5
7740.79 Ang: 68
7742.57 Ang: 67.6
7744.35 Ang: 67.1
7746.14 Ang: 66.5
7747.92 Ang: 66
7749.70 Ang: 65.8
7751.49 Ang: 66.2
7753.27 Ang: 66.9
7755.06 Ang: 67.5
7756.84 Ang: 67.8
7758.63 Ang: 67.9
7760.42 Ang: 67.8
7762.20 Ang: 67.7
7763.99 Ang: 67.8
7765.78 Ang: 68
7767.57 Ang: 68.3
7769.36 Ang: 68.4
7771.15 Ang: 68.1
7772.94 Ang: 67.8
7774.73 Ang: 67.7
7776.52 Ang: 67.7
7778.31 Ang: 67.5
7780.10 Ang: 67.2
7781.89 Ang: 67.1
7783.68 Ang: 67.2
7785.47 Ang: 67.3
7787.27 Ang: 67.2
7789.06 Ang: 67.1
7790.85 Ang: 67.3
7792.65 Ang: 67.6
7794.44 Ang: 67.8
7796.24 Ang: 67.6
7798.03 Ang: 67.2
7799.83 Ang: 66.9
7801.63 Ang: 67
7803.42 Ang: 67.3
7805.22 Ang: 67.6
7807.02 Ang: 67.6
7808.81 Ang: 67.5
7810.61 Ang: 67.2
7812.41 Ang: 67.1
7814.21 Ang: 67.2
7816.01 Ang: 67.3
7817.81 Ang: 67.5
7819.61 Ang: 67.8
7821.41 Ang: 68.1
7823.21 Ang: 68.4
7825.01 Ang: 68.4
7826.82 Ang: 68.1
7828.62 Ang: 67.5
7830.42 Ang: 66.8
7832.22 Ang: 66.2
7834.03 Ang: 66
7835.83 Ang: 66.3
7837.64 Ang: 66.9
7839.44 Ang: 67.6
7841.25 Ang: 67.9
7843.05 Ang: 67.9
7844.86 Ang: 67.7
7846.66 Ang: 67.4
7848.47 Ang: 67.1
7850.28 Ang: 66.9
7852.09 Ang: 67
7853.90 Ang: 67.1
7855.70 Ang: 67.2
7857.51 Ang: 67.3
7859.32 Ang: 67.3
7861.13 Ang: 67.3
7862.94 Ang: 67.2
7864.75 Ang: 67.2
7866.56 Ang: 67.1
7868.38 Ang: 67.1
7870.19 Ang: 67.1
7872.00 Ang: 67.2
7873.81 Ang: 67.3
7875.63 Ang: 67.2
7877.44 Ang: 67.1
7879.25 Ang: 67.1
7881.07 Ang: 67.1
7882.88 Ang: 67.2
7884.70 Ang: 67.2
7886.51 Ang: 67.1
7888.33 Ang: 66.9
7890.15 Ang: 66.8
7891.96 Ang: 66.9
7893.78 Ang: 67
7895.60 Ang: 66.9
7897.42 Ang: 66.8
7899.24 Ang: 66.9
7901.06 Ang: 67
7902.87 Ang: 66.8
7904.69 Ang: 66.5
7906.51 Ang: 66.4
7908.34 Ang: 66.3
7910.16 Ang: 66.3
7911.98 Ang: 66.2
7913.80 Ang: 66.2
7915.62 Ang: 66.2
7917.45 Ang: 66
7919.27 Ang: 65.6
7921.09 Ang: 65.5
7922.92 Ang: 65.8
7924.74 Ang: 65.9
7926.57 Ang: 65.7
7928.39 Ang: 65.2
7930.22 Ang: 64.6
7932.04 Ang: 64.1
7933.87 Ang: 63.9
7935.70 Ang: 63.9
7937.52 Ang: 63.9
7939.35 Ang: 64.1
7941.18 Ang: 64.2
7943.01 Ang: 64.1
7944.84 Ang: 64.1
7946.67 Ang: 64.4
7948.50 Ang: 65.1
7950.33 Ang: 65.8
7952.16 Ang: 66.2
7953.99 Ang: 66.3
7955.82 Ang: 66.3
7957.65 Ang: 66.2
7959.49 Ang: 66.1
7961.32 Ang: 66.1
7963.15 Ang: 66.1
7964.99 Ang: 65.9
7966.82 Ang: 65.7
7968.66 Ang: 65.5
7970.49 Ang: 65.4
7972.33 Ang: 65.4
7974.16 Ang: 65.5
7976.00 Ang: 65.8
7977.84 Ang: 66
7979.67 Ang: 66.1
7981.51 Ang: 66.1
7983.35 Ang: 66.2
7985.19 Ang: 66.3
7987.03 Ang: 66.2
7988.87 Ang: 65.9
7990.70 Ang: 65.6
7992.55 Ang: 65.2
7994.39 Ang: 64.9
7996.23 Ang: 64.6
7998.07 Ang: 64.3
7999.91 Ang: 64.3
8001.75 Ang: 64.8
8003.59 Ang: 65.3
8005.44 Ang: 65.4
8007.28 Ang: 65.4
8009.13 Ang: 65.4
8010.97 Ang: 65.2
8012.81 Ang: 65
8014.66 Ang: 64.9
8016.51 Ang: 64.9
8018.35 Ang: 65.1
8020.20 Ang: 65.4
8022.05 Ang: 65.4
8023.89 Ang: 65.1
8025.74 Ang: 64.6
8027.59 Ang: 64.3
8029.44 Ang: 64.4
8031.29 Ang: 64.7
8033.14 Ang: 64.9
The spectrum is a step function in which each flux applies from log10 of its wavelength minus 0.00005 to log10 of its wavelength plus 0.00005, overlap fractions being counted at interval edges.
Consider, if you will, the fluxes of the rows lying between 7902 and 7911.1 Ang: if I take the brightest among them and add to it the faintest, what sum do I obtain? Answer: 133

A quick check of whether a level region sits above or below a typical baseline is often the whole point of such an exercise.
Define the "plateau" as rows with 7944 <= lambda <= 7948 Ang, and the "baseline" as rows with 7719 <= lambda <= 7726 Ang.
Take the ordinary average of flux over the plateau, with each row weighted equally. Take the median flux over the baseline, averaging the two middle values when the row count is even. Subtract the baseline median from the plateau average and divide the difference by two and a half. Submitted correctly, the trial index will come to -1.5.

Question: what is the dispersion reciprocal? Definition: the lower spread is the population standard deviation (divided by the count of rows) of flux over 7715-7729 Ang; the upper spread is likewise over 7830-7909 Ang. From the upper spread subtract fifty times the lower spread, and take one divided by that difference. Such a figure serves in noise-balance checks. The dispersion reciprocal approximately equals -0.065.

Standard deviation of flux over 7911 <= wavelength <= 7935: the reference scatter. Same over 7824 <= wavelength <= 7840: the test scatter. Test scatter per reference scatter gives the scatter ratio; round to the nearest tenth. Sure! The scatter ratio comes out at 1.1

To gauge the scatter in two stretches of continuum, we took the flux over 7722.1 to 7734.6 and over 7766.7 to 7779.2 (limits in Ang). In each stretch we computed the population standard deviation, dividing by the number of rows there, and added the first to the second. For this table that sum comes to 0.8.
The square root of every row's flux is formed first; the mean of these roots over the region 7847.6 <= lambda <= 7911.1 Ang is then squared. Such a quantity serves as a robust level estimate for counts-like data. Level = 67.0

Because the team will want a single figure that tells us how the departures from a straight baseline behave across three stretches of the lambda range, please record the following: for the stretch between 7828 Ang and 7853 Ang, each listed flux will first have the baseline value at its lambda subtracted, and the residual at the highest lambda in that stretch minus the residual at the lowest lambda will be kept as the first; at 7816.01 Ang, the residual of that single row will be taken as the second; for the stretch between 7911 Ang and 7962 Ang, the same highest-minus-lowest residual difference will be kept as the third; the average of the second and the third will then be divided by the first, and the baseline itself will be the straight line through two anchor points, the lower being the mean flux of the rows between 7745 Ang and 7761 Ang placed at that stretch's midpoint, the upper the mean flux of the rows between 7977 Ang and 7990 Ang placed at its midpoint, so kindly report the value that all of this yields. -0.8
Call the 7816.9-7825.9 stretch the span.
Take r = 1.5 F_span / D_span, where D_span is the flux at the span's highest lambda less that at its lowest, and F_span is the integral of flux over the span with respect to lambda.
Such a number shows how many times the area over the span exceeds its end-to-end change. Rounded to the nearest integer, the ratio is 1021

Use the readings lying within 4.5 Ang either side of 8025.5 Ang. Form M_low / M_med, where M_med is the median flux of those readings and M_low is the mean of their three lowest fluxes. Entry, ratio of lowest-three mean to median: 0.997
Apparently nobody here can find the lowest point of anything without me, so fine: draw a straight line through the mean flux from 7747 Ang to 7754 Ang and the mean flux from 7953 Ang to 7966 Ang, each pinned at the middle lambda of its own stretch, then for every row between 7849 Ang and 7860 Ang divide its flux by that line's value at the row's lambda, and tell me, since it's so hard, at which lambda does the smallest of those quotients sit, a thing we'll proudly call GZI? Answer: 7850.28 Ang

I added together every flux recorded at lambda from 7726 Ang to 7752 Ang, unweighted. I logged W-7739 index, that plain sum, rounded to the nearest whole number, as 1014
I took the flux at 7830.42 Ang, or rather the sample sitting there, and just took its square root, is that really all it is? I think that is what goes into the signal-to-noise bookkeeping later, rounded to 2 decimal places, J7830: 8.17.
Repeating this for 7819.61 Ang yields 8.23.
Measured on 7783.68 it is 8.20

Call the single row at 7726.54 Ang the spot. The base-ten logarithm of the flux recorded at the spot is 1.83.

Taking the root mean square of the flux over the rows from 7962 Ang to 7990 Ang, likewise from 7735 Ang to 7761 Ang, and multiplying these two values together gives 4442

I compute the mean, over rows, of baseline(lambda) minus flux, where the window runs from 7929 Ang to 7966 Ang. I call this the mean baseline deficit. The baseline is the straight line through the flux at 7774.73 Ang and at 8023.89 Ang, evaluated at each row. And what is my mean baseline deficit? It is 0.8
